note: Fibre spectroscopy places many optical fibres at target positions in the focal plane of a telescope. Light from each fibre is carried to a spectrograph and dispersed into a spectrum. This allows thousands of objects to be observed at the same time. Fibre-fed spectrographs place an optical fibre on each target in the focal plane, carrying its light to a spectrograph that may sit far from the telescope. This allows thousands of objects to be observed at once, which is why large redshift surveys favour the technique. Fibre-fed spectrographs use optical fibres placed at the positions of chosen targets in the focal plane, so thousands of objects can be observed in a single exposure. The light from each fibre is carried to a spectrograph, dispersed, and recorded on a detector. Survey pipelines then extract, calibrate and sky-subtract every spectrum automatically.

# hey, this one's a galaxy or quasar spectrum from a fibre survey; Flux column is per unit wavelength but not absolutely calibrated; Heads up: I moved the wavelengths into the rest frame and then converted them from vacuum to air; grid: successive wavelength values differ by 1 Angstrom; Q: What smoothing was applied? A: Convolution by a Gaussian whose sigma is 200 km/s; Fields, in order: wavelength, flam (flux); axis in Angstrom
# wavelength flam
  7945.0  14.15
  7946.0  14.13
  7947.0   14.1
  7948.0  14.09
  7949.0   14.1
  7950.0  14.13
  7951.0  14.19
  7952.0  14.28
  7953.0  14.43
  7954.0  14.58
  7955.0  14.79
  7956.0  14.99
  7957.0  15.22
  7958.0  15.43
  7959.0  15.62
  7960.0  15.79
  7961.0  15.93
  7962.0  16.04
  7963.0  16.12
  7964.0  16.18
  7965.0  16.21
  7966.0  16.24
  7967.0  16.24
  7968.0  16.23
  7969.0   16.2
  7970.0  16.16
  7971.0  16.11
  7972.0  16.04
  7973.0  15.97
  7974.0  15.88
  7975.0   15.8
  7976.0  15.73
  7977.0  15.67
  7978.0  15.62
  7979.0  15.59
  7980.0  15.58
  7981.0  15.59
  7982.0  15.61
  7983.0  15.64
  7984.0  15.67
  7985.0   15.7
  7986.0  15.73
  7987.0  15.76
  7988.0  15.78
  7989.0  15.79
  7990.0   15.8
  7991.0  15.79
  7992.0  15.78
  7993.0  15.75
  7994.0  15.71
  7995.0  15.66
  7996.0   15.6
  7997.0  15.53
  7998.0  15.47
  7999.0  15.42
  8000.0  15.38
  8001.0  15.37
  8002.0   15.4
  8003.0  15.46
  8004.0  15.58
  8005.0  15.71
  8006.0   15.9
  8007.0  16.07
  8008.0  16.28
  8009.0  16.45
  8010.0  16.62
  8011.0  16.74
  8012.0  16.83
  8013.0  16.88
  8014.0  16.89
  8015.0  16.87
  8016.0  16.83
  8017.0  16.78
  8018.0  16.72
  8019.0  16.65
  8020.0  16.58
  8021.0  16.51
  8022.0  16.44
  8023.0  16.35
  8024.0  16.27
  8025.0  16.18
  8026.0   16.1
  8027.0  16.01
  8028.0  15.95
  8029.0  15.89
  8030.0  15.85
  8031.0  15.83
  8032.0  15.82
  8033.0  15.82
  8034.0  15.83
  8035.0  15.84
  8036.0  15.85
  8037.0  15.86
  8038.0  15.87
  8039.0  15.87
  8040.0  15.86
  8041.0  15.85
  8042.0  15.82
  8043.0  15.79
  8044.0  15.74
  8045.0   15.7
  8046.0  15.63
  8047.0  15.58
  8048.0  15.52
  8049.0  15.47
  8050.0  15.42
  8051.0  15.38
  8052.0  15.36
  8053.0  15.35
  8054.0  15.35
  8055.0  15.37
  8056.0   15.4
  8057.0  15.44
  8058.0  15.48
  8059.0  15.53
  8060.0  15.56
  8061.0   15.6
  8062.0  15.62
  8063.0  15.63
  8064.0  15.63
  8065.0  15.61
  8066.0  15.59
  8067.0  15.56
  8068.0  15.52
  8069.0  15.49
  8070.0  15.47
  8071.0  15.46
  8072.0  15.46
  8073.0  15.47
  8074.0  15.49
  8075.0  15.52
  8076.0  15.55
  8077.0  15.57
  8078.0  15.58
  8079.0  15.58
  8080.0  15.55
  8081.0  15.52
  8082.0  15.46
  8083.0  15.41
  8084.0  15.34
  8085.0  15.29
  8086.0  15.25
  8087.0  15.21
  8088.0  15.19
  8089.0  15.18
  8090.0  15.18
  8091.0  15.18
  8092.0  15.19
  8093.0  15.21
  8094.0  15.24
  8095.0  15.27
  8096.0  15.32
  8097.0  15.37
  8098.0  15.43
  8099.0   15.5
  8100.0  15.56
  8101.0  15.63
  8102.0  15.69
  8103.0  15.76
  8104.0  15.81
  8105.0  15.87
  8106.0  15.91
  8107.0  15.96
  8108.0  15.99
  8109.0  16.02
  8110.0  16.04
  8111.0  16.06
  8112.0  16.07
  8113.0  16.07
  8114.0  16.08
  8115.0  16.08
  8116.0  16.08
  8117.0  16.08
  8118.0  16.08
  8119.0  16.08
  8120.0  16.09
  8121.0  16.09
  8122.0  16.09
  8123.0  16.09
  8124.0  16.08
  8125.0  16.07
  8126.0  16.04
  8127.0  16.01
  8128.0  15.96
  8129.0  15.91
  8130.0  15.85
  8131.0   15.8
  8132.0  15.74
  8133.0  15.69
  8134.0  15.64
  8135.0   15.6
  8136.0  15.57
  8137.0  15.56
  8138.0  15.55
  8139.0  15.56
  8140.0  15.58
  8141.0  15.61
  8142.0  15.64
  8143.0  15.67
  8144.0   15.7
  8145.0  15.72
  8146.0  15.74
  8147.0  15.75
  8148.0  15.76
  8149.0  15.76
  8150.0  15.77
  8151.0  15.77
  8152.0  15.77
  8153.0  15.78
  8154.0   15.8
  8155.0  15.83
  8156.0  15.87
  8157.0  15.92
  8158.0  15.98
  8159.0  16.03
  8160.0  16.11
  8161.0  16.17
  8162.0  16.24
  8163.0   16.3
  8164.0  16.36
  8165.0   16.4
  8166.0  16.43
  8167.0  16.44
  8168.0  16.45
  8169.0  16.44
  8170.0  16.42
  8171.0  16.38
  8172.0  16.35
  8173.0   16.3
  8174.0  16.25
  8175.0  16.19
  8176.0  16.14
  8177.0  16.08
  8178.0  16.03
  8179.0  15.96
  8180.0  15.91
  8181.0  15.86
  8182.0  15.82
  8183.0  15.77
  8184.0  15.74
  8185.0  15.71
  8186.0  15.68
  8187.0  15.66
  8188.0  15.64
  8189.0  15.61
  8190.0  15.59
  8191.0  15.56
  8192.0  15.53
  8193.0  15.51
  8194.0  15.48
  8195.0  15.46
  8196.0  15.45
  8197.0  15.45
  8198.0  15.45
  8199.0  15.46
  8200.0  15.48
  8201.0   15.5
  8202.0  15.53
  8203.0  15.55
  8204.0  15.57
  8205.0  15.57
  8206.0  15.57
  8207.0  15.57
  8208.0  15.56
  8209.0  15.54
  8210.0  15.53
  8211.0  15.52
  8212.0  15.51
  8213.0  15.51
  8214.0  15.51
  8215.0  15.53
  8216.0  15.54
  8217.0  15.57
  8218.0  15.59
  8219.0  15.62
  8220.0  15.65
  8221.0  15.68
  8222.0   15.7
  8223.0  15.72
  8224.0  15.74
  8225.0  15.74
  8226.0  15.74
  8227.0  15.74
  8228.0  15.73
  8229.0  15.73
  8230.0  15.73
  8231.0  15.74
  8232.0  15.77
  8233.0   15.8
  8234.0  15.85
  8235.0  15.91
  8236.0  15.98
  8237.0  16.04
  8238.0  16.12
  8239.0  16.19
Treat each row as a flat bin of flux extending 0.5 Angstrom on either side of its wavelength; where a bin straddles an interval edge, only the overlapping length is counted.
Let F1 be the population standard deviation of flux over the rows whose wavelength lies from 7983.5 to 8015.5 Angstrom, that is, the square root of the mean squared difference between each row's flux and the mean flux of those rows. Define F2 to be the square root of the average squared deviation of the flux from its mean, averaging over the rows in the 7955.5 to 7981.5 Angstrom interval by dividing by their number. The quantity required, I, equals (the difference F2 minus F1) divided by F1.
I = -0.3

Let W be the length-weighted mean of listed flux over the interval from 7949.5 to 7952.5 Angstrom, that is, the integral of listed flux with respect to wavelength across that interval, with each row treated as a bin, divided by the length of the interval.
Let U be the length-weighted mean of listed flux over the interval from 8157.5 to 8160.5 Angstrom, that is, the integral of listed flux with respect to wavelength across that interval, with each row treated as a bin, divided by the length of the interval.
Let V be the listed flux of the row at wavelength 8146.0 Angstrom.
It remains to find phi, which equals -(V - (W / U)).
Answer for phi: -14.9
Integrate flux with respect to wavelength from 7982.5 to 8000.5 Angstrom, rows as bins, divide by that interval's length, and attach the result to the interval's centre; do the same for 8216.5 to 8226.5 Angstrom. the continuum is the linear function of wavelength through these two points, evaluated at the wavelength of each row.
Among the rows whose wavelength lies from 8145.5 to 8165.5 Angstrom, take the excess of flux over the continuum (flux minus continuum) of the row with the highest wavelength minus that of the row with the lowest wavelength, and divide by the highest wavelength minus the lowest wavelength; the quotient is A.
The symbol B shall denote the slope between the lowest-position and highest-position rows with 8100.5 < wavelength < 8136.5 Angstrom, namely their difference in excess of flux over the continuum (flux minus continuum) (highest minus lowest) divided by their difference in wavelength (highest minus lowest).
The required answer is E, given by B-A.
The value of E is -0.036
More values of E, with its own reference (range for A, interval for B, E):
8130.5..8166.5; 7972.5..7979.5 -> -0.081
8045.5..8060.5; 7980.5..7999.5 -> -0.004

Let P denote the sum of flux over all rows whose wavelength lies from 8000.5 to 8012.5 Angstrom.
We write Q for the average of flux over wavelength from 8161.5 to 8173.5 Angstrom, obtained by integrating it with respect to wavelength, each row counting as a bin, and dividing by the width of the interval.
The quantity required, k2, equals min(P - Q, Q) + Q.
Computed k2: 32.8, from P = 192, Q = 16.4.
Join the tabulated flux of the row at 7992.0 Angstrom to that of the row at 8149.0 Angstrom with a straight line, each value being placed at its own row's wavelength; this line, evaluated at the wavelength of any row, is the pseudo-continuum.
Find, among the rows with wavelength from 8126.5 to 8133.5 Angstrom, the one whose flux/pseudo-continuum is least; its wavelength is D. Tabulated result 8133.0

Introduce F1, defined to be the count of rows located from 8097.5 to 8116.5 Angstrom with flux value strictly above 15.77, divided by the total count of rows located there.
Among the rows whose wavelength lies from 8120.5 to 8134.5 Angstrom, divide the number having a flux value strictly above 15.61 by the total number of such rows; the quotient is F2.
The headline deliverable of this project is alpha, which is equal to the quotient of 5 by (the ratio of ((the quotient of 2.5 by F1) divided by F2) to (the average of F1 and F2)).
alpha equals 1.2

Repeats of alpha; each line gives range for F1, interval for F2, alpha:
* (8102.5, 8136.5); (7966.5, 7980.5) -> 1.2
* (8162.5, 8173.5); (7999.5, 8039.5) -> 1.6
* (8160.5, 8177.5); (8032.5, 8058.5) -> 0.8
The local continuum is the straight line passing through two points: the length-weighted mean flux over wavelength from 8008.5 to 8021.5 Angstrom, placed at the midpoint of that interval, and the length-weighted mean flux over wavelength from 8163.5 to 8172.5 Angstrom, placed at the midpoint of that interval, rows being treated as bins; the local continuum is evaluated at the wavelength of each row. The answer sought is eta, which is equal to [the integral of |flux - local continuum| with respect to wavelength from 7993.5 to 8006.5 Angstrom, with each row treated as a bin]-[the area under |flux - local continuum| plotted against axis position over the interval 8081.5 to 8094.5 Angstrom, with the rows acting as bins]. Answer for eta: -2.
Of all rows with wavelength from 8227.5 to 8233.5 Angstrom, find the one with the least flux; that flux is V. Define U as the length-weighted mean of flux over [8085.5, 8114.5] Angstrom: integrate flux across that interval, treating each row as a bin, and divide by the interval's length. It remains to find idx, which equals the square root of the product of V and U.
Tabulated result 15.7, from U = 15.6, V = 15.73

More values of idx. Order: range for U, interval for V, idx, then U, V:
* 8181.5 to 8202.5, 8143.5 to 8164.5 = 15.6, 15.6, 15.7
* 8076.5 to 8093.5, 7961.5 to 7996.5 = 15.5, 15.3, 15.58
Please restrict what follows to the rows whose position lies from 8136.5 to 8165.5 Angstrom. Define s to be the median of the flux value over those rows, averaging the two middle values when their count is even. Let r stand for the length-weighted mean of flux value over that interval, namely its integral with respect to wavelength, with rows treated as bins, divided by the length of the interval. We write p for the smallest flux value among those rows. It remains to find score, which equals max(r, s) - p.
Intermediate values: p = 15.55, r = 15.9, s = 15.77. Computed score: 0.30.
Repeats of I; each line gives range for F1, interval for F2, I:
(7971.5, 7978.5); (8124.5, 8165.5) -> 0.6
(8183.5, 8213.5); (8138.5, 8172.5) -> 3.0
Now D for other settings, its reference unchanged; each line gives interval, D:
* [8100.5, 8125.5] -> 8101.0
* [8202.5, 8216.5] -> 8212.0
